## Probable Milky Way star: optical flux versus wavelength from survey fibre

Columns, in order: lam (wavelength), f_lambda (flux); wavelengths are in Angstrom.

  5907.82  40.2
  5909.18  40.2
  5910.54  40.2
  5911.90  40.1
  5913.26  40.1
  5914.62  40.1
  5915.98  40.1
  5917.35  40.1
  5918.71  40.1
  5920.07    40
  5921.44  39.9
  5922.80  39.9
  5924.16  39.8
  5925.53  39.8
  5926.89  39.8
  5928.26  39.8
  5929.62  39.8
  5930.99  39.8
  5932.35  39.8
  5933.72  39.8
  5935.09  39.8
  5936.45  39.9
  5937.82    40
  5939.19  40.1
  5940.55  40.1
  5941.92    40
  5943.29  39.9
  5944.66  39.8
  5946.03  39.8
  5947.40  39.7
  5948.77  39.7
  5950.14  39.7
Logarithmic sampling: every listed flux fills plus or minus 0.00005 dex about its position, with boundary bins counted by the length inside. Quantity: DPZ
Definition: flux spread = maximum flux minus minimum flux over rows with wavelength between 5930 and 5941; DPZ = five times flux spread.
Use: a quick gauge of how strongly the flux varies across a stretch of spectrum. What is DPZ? 1.5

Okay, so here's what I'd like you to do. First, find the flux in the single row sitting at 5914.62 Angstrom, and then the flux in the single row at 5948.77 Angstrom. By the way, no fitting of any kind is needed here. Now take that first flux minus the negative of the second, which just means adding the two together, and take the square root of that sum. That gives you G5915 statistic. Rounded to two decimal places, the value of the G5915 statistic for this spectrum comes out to 8.93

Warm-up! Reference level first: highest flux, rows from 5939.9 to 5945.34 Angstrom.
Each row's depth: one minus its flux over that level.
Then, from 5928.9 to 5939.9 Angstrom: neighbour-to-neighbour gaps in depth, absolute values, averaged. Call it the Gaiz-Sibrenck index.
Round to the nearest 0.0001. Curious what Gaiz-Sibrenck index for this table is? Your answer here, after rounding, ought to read 0.0011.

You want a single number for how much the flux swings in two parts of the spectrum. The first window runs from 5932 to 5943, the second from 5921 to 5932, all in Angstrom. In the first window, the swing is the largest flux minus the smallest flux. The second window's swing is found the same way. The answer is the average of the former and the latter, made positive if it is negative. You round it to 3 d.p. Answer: 0.200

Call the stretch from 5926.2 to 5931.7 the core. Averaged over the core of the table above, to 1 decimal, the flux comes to 39.8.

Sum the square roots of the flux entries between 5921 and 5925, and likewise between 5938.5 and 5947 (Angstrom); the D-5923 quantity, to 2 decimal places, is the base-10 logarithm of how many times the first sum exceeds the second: -0.30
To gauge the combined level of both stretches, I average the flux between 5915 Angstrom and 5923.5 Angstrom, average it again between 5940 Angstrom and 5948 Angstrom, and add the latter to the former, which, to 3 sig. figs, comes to 79.9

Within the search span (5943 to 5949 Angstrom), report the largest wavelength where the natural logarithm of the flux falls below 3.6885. 5948.77 Angstrom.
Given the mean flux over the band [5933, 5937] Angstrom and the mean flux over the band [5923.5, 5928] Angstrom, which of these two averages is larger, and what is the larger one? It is 39.8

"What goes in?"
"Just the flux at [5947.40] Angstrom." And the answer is 39.7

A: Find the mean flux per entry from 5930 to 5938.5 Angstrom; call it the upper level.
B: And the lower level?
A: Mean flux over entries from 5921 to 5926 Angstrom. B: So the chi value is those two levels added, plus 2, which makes 81.7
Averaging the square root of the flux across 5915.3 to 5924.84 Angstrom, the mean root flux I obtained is 6.32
